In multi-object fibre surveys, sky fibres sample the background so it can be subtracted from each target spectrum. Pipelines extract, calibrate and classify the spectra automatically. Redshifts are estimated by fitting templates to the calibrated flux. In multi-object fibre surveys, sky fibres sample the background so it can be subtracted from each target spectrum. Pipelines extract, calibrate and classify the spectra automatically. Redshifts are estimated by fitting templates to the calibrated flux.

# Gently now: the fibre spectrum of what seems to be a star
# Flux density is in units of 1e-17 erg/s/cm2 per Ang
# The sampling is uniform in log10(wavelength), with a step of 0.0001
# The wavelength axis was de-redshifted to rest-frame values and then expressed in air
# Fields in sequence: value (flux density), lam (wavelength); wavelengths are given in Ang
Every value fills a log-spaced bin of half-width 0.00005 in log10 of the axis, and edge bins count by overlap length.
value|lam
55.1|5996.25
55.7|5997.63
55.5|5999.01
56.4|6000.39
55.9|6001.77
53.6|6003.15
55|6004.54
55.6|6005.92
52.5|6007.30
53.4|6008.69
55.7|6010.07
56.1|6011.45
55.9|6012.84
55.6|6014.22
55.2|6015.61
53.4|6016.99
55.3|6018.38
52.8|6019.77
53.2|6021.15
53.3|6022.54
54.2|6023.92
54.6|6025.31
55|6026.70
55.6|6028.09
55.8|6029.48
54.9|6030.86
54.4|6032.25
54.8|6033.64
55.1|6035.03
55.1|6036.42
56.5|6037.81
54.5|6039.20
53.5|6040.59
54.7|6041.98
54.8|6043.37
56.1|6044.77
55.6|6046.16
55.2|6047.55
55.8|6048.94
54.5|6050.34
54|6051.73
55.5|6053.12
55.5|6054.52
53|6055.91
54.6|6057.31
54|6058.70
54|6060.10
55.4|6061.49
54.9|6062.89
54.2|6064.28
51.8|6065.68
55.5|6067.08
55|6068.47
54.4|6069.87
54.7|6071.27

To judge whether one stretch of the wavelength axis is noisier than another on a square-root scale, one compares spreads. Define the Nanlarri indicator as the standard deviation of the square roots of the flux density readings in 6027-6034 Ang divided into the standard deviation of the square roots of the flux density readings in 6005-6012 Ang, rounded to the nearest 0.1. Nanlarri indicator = 2.8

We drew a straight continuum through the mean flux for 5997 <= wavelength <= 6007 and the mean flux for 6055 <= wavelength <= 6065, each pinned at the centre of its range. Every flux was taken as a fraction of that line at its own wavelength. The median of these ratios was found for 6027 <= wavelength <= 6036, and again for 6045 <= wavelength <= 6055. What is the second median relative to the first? 1.015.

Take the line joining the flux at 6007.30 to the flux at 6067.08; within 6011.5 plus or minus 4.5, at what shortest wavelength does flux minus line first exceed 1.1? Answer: 6010.07 Ang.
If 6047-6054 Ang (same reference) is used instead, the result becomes 6048.94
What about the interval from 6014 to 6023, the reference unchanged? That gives 6014.22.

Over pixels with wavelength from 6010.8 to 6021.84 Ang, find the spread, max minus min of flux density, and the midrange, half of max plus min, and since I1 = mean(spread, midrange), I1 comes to 28.9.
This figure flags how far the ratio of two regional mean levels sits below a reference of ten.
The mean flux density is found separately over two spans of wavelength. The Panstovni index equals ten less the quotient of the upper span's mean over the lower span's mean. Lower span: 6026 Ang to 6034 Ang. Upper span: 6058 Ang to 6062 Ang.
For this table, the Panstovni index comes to 9.01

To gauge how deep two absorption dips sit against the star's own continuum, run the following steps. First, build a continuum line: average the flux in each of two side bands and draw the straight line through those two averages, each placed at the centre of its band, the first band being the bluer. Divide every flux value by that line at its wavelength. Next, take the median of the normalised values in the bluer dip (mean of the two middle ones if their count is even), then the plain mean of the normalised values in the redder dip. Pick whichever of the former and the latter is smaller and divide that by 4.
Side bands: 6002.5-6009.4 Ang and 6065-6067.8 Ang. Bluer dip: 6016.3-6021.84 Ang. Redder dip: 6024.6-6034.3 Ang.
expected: 0.2470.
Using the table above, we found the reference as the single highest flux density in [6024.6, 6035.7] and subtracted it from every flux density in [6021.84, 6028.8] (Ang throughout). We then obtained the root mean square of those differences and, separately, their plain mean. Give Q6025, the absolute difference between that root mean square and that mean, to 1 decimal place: 2.7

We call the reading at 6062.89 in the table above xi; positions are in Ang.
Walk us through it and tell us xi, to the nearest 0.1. 54.9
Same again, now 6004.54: 55.0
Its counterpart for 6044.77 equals 56.1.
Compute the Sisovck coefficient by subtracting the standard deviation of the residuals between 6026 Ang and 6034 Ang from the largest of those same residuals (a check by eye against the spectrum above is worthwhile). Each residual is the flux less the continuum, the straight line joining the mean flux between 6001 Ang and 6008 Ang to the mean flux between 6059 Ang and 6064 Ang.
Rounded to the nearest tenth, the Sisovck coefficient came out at 0.7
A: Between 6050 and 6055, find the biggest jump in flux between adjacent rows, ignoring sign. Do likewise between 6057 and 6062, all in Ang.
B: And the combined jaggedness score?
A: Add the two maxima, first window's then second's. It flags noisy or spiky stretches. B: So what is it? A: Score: 2.9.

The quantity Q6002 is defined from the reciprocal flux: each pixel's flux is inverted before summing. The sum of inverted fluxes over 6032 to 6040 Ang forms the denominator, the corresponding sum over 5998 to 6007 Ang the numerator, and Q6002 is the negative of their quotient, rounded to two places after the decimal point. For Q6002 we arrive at -1.00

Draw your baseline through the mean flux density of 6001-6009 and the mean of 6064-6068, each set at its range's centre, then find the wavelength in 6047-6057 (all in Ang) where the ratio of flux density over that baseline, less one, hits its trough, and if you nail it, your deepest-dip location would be 6055.91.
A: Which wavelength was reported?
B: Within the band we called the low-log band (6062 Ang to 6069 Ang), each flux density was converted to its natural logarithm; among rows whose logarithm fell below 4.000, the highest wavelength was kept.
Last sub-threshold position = 6065.68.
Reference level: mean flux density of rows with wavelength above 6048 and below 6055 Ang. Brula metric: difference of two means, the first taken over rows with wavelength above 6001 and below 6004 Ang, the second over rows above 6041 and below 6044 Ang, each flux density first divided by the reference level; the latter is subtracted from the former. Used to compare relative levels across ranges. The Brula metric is 0.00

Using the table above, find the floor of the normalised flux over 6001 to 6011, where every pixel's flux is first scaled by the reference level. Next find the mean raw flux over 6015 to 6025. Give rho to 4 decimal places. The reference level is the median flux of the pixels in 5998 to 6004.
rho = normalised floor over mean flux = 0.0175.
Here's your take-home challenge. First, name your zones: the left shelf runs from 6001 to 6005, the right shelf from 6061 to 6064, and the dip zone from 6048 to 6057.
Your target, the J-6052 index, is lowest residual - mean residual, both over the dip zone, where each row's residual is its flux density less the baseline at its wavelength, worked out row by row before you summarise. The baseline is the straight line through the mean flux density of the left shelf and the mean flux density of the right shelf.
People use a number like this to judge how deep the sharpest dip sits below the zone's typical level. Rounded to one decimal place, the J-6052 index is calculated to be -1.7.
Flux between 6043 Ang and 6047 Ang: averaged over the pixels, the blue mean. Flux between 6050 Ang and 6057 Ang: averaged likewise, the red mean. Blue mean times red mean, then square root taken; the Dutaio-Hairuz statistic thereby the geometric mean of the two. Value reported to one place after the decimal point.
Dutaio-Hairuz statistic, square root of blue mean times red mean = 55.0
